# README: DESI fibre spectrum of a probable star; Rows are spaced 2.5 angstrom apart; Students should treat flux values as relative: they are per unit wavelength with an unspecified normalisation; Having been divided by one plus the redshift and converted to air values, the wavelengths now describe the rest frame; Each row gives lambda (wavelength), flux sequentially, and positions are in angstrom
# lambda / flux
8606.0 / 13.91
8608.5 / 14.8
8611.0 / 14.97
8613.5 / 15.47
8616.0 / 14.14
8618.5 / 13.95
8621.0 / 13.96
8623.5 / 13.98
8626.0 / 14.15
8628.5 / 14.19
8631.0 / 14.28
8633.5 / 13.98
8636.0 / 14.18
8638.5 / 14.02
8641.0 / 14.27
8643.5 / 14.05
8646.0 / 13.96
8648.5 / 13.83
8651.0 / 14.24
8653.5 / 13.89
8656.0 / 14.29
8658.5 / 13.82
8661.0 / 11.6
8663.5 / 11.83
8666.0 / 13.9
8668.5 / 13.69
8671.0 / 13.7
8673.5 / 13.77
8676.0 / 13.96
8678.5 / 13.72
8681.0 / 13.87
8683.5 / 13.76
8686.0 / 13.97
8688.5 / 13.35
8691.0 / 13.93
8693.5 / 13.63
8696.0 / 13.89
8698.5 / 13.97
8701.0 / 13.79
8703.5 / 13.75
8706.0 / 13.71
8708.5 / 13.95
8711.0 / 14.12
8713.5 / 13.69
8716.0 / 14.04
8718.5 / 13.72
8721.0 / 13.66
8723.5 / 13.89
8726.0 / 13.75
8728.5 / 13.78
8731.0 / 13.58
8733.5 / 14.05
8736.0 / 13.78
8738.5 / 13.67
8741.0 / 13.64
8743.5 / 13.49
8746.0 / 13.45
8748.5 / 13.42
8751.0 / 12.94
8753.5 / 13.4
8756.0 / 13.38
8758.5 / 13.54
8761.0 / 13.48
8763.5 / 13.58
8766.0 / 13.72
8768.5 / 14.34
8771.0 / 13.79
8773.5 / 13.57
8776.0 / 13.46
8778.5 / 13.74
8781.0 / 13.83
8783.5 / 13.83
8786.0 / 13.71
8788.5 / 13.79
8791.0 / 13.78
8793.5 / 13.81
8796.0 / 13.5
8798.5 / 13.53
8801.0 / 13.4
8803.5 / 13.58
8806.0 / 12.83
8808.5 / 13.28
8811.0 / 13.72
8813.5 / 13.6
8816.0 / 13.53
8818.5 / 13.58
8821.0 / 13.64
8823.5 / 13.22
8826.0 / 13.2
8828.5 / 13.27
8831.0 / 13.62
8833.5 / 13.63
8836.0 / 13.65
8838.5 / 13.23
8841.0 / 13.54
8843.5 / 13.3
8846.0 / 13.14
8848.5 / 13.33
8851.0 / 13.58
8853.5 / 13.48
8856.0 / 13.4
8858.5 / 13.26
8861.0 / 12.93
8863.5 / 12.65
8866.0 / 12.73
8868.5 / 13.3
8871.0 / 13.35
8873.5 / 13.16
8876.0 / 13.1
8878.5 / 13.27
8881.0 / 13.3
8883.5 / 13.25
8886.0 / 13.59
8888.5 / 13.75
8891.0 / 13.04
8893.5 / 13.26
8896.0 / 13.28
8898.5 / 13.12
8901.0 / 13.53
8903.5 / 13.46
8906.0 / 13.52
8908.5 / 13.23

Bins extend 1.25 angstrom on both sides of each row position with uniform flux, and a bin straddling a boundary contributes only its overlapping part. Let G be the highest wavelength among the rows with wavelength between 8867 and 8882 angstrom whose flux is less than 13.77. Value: 8881.0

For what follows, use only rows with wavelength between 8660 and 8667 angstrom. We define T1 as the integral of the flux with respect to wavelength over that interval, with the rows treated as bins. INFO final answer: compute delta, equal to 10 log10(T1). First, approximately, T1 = 87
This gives 19.4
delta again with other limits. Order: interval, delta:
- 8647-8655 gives 20.5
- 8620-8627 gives 19.9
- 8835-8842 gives 19.7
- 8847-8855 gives 20.3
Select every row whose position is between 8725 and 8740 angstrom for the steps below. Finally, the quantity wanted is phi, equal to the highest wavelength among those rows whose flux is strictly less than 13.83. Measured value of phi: 8738.5 angstrom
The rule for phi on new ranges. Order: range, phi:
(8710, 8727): 8726.0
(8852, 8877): 8876.0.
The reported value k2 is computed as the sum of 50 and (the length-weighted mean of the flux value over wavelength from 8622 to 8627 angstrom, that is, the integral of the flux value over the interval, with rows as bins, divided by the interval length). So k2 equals 64.1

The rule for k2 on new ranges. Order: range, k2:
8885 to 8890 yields 63.6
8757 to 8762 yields 63.5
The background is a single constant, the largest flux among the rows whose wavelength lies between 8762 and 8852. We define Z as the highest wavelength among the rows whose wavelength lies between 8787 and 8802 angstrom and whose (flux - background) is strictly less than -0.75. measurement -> 8801.0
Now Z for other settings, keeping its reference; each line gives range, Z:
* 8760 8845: 8843.5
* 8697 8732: 8731.0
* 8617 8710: 8688.5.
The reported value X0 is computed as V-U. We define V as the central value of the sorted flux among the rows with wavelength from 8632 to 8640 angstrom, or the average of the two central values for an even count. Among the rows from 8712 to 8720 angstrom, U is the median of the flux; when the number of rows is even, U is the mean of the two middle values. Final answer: 0.3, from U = 13.7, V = 14.0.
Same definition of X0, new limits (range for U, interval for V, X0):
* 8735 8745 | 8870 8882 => -0.4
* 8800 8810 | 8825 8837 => 0.3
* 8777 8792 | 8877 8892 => -0.5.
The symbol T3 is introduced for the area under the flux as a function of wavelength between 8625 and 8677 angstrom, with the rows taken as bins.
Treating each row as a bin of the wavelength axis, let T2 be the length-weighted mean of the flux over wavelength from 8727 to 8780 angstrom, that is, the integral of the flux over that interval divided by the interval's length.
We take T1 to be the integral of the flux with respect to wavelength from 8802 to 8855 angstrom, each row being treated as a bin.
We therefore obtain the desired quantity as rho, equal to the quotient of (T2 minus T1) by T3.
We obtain -0.97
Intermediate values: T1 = 712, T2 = 13.61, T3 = 717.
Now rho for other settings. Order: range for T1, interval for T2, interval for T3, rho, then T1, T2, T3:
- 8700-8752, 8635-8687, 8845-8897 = -1.02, 713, 13.73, 689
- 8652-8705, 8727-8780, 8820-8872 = -1.02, 722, 13.61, 692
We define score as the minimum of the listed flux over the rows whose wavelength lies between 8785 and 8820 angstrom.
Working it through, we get 12.83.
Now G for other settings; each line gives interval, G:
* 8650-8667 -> 8663.5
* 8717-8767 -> 8766.0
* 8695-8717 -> 8713.5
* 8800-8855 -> 8853.5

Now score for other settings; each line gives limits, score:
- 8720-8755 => 12.94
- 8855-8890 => 12.65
